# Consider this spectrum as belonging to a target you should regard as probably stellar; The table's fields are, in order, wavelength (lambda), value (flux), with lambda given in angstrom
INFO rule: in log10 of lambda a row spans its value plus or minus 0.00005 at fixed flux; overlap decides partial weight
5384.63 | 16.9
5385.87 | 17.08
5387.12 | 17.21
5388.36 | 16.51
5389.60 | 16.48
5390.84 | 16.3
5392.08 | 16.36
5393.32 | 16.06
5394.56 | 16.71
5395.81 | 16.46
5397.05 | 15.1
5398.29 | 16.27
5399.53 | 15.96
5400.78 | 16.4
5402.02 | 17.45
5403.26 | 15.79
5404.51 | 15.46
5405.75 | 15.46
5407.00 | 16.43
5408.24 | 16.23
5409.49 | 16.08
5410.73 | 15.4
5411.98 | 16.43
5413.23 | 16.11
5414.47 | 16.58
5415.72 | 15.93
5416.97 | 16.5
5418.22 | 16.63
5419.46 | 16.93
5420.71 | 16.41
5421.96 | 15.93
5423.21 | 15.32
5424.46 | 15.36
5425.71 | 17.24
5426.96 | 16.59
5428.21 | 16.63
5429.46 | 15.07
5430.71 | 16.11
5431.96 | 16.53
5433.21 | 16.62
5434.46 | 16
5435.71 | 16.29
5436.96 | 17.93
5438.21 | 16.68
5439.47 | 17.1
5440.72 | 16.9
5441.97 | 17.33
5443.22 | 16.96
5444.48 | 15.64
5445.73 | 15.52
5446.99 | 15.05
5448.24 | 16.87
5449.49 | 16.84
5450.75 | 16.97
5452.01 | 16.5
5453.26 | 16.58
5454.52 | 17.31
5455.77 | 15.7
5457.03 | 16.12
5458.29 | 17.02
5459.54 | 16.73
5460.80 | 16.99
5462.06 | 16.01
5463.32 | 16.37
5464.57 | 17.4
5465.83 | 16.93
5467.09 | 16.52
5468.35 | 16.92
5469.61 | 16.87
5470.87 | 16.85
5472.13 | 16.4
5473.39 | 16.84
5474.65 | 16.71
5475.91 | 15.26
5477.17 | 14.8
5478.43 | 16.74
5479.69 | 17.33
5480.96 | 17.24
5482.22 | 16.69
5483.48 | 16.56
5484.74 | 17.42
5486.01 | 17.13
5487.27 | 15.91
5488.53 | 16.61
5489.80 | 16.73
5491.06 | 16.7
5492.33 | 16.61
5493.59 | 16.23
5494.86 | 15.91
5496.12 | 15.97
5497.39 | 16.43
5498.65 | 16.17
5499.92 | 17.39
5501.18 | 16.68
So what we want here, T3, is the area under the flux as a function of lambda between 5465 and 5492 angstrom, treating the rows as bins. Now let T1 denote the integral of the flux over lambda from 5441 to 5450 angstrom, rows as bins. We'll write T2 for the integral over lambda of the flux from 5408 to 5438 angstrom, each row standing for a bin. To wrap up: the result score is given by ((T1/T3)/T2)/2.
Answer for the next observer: 0.0003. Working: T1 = 147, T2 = 489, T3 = 449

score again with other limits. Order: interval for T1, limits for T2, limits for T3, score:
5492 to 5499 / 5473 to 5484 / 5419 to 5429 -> 0.0019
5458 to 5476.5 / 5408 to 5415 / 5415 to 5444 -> 0.0029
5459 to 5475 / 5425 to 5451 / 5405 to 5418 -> 0.0015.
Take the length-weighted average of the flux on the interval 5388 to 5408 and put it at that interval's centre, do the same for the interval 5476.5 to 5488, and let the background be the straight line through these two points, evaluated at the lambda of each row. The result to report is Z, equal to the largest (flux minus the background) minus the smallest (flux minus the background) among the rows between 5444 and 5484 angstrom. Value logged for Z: 2.7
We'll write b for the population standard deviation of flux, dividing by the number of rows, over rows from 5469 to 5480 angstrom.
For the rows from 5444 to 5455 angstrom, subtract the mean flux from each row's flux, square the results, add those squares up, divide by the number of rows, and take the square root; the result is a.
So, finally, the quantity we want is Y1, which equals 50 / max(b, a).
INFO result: 64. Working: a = 0.73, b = 0.8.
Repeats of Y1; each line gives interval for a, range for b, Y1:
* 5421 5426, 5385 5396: 64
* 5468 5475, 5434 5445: 76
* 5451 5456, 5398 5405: 79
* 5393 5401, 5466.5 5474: 104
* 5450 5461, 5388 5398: 106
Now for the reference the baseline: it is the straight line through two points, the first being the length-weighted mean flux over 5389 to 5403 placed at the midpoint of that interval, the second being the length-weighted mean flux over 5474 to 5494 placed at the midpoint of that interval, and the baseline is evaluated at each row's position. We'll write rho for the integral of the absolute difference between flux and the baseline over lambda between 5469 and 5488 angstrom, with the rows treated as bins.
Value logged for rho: 10.4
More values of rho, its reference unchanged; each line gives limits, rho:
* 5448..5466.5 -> 8.2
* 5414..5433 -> 9.0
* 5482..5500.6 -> 7.1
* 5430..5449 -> 11.5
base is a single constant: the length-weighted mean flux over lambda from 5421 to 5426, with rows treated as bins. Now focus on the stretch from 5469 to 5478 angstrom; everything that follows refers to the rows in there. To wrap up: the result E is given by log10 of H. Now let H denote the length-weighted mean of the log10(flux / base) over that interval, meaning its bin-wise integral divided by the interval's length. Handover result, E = -2.03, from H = 0.009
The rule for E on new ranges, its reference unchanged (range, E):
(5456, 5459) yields -1.82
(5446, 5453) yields -1.87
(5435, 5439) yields -1.56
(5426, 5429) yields -1.73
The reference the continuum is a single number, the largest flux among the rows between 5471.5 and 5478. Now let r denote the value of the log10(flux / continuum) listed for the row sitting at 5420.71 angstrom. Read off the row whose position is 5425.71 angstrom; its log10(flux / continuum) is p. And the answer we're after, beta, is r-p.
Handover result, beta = -0.02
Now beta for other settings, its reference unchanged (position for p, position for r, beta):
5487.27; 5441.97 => 0.04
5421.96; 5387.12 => 0.03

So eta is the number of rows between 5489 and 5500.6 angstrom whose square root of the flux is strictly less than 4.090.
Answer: 7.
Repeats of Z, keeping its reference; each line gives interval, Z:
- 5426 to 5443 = 2.8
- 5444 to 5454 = 1.9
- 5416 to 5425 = 1.6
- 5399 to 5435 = 2.5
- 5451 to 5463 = 1.6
